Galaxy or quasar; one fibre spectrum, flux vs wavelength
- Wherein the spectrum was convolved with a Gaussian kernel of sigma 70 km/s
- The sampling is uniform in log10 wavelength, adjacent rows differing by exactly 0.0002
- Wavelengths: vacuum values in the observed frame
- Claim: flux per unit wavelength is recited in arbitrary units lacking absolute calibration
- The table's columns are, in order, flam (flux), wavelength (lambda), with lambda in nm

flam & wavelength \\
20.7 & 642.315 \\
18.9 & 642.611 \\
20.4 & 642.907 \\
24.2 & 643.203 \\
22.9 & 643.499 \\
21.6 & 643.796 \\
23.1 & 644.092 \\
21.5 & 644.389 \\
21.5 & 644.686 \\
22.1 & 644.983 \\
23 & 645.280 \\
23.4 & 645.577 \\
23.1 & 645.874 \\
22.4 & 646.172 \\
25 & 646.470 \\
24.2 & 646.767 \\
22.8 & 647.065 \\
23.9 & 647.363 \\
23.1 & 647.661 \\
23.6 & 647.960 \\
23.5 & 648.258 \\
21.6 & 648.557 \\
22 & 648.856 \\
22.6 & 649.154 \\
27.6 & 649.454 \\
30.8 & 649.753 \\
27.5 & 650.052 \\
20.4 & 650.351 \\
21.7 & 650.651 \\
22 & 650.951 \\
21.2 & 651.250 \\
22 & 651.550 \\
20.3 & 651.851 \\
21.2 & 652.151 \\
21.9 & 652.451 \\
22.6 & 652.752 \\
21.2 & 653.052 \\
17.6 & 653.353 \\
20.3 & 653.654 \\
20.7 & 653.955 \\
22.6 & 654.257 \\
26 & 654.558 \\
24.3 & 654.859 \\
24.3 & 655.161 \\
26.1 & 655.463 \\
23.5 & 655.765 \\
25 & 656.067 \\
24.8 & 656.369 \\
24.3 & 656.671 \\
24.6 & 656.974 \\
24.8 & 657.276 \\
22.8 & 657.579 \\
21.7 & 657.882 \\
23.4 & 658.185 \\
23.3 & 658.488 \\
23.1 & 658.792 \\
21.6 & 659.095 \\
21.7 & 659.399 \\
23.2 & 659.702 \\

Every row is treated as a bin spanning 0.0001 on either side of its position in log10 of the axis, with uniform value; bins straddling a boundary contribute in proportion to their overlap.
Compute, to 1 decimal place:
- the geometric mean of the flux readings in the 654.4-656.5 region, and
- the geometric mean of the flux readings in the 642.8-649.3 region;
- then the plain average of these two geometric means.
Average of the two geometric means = 23.8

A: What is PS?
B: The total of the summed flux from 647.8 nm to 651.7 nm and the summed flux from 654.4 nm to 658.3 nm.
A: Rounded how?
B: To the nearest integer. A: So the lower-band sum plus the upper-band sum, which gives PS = 622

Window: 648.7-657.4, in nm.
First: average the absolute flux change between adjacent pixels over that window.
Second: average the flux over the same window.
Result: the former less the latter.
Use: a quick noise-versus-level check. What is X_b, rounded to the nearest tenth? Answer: -21.5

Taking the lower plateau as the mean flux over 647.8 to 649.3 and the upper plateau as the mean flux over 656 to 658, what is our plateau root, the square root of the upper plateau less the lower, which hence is 1.16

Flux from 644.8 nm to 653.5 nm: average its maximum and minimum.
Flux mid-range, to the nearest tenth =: 24.2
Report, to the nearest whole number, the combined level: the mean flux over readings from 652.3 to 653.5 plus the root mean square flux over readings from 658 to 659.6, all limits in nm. 43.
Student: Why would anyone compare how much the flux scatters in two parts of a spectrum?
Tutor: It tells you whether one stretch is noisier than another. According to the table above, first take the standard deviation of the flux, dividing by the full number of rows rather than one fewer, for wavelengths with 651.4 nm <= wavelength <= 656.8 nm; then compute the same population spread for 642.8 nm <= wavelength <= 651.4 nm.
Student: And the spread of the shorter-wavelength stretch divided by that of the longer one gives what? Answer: 1.0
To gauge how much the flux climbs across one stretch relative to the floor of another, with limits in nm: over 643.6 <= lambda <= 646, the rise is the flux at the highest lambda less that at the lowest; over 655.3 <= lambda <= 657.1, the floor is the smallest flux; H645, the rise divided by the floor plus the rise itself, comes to 1.6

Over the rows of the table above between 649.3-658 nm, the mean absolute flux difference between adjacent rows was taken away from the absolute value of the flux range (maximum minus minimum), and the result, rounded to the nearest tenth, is 11.6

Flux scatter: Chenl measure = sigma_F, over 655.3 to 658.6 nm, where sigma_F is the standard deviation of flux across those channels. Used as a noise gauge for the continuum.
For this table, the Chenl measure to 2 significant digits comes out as 1.2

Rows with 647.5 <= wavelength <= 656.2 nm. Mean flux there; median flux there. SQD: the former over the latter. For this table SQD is 1.02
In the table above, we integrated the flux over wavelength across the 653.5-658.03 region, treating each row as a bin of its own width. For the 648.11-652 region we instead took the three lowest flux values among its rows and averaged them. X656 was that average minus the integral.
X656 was -87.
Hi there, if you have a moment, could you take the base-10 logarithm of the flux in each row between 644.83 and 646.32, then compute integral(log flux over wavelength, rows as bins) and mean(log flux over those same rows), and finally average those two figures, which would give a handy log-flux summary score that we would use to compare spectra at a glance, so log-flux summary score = 1.69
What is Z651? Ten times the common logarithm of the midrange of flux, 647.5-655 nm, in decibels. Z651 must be 13.84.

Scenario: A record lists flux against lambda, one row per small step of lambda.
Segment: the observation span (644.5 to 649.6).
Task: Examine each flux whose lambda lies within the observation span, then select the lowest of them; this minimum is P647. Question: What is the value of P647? 21.5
